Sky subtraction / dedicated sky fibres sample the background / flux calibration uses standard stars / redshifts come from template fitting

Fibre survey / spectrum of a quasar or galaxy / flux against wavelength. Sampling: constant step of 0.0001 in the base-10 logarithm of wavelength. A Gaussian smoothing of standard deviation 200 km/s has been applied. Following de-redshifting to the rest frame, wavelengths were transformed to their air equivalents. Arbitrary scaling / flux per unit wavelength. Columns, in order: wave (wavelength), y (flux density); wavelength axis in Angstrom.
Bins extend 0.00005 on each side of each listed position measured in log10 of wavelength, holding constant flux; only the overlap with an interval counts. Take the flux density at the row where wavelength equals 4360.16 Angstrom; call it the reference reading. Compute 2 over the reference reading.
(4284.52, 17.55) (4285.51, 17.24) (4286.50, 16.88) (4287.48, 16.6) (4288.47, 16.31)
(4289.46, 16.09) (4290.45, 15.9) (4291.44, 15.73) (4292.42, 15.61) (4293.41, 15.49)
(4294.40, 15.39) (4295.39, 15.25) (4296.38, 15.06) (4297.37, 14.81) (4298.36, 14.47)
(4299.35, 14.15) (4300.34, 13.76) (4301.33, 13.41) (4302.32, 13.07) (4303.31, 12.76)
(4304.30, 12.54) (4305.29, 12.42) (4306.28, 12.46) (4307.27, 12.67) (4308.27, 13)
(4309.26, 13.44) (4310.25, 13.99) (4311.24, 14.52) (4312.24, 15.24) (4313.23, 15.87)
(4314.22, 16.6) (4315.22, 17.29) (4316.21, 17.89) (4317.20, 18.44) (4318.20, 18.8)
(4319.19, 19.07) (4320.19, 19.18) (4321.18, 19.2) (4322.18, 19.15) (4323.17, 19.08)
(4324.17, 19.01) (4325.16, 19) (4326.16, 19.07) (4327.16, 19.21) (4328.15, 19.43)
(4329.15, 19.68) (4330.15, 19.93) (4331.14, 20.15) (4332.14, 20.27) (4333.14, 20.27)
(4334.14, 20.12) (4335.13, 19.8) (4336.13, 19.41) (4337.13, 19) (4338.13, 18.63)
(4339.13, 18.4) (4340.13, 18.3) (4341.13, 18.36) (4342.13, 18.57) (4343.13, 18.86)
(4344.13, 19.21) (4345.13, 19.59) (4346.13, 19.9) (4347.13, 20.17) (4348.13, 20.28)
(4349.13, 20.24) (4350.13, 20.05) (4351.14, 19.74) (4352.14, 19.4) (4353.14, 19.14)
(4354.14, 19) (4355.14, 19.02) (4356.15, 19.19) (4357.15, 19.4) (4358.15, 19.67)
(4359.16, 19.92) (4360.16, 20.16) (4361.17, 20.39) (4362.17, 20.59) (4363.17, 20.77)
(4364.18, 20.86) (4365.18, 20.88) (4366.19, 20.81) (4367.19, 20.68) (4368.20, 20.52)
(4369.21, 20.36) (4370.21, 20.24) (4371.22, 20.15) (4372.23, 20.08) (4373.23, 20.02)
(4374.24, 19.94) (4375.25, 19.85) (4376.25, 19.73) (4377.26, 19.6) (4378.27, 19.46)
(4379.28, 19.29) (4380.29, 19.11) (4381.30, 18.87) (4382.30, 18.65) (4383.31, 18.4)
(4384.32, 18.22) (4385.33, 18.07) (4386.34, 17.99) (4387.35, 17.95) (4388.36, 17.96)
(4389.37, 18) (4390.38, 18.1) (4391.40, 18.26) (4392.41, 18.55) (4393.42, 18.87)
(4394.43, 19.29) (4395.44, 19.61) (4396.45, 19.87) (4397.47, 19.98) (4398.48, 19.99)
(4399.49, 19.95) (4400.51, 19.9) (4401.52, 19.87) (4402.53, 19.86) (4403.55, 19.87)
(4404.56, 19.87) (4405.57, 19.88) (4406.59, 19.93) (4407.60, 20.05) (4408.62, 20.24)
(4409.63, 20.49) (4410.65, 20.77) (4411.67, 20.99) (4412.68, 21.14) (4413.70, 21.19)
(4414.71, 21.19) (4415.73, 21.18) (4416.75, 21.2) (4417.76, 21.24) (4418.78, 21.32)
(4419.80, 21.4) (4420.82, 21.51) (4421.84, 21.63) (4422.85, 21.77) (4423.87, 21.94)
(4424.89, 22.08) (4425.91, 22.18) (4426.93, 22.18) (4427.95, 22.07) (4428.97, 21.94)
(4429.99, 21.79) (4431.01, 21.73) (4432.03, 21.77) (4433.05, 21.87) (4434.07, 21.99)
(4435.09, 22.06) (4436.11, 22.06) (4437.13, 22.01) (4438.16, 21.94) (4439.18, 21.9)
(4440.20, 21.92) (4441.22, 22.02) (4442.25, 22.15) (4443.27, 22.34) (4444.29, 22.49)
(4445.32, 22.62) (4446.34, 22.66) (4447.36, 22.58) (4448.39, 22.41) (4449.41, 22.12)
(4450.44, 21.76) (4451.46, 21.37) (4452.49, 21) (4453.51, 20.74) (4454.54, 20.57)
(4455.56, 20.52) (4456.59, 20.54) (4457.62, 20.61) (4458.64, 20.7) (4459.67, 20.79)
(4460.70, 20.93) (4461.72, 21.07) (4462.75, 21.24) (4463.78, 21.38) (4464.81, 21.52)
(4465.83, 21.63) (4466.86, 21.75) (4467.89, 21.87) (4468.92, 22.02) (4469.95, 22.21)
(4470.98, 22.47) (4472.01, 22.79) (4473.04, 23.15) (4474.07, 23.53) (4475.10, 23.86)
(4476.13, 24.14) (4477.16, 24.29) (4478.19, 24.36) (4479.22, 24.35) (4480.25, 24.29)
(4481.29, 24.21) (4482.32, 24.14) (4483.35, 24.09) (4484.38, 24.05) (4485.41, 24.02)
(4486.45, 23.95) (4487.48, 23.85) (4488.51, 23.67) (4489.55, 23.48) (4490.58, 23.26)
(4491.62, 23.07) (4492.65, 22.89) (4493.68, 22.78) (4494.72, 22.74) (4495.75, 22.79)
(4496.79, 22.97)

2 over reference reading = 0.099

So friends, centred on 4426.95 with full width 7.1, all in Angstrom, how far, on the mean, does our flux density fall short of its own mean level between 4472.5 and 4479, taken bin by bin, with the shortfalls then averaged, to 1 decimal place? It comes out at 1.9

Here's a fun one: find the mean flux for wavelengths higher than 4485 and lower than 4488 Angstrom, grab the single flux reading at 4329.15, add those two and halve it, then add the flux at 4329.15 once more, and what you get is 41.5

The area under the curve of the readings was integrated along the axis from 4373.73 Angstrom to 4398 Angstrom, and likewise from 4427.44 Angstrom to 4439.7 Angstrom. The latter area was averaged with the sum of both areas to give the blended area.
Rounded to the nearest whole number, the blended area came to 498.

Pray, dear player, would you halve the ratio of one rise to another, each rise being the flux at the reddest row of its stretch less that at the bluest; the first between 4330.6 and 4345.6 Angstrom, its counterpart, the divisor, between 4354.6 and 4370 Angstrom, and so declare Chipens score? -0.2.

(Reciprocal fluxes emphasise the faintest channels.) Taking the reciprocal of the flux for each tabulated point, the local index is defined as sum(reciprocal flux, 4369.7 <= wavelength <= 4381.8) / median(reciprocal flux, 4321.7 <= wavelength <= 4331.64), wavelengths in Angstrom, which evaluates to 11.7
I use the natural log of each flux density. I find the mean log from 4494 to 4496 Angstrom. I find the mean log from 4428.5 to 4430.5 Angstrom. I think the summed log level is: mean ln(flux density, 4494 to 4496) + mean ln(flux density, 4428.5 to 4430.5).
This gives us 6.21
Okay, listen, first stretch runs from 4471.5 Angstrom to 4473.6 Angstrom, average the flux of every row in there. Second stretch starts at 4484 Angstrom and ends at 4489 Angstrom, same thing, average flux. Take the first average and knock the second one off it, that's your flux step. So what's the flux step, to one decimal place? -0.9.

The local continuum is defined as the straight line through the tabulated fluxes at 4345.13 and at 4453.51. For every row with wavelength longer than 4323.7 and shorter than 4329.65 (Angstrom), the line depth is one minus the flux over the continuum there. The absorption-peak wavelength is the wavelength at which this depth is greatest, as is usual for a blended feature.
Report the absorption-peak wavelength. 4325.16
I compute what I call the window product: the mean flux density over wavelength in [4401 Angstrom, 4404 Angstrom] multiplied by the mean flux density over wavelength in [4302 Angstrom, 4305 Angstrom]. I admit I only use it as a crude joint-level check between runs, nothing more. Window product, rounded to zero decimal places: 254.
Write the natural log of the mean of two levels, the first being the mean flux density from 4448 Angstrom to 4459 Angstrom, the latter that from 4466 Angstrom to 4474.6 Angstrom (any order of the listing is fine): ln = 3.08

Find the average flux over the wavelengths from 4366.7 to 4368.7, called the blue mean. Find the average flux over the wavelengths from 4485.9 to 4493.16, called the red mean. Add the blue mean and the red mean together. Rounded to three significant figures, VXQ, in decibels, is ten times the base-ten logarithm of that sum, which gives 16.4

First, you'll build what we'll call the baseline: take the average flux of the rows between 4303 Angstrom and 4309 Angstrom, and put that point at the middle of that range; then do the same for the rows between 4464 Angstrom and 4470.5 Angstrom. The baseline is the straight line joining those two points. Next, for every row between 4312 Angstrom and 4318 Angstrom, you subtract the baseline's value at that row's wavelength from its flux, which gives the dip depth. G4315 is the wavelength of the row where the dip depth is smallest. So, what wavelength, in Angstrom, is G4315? 4312.24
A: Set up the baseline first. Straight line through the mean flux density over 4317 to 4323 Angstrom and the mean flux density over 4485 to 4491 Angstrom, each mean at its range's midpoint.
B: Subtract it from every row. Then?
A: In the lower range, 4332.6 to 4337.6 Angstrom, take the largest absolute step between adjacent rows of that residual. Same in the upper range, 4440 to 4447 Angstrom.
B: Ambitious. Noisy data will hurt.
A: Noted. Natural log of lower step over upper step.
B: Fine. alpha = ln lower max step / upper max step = 1.0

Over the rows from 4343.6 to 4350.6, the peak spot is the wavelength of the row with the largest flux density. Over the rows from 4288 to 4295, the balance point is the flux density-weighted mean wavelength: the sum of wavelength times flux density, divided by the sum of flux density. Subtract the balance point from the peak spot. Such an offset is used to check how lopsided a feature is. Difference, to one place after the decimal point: 56.7 Angstrom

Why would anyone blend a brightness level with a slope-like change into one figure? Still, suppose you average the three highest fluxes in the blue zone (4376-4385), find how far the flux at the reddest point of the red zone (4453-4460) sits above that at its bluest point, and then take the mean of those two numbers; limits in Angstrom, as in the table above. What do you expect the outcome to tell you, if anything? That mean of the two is 9.82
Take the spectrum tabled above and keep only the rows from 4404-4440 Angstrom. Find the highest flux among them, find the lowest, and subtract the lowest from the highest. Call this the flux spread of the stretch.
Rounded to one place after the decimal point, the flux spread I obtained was 2.3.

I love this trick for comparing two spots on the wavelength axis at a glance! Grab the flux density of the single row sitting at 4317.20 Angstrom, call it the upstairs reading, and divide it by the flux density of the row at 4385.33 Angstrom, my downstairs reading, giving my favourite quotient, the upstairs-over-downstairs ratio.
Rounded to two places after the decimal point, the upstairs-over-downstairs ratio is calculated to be 1.02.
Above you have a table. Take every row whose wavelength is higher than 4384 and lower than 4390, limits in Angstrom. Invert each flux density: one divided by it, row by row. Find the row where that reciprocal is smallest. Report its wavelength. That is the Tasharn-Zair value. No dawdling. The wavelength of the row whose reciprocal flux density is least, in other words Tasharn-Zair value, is 4384.32 Angstrom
